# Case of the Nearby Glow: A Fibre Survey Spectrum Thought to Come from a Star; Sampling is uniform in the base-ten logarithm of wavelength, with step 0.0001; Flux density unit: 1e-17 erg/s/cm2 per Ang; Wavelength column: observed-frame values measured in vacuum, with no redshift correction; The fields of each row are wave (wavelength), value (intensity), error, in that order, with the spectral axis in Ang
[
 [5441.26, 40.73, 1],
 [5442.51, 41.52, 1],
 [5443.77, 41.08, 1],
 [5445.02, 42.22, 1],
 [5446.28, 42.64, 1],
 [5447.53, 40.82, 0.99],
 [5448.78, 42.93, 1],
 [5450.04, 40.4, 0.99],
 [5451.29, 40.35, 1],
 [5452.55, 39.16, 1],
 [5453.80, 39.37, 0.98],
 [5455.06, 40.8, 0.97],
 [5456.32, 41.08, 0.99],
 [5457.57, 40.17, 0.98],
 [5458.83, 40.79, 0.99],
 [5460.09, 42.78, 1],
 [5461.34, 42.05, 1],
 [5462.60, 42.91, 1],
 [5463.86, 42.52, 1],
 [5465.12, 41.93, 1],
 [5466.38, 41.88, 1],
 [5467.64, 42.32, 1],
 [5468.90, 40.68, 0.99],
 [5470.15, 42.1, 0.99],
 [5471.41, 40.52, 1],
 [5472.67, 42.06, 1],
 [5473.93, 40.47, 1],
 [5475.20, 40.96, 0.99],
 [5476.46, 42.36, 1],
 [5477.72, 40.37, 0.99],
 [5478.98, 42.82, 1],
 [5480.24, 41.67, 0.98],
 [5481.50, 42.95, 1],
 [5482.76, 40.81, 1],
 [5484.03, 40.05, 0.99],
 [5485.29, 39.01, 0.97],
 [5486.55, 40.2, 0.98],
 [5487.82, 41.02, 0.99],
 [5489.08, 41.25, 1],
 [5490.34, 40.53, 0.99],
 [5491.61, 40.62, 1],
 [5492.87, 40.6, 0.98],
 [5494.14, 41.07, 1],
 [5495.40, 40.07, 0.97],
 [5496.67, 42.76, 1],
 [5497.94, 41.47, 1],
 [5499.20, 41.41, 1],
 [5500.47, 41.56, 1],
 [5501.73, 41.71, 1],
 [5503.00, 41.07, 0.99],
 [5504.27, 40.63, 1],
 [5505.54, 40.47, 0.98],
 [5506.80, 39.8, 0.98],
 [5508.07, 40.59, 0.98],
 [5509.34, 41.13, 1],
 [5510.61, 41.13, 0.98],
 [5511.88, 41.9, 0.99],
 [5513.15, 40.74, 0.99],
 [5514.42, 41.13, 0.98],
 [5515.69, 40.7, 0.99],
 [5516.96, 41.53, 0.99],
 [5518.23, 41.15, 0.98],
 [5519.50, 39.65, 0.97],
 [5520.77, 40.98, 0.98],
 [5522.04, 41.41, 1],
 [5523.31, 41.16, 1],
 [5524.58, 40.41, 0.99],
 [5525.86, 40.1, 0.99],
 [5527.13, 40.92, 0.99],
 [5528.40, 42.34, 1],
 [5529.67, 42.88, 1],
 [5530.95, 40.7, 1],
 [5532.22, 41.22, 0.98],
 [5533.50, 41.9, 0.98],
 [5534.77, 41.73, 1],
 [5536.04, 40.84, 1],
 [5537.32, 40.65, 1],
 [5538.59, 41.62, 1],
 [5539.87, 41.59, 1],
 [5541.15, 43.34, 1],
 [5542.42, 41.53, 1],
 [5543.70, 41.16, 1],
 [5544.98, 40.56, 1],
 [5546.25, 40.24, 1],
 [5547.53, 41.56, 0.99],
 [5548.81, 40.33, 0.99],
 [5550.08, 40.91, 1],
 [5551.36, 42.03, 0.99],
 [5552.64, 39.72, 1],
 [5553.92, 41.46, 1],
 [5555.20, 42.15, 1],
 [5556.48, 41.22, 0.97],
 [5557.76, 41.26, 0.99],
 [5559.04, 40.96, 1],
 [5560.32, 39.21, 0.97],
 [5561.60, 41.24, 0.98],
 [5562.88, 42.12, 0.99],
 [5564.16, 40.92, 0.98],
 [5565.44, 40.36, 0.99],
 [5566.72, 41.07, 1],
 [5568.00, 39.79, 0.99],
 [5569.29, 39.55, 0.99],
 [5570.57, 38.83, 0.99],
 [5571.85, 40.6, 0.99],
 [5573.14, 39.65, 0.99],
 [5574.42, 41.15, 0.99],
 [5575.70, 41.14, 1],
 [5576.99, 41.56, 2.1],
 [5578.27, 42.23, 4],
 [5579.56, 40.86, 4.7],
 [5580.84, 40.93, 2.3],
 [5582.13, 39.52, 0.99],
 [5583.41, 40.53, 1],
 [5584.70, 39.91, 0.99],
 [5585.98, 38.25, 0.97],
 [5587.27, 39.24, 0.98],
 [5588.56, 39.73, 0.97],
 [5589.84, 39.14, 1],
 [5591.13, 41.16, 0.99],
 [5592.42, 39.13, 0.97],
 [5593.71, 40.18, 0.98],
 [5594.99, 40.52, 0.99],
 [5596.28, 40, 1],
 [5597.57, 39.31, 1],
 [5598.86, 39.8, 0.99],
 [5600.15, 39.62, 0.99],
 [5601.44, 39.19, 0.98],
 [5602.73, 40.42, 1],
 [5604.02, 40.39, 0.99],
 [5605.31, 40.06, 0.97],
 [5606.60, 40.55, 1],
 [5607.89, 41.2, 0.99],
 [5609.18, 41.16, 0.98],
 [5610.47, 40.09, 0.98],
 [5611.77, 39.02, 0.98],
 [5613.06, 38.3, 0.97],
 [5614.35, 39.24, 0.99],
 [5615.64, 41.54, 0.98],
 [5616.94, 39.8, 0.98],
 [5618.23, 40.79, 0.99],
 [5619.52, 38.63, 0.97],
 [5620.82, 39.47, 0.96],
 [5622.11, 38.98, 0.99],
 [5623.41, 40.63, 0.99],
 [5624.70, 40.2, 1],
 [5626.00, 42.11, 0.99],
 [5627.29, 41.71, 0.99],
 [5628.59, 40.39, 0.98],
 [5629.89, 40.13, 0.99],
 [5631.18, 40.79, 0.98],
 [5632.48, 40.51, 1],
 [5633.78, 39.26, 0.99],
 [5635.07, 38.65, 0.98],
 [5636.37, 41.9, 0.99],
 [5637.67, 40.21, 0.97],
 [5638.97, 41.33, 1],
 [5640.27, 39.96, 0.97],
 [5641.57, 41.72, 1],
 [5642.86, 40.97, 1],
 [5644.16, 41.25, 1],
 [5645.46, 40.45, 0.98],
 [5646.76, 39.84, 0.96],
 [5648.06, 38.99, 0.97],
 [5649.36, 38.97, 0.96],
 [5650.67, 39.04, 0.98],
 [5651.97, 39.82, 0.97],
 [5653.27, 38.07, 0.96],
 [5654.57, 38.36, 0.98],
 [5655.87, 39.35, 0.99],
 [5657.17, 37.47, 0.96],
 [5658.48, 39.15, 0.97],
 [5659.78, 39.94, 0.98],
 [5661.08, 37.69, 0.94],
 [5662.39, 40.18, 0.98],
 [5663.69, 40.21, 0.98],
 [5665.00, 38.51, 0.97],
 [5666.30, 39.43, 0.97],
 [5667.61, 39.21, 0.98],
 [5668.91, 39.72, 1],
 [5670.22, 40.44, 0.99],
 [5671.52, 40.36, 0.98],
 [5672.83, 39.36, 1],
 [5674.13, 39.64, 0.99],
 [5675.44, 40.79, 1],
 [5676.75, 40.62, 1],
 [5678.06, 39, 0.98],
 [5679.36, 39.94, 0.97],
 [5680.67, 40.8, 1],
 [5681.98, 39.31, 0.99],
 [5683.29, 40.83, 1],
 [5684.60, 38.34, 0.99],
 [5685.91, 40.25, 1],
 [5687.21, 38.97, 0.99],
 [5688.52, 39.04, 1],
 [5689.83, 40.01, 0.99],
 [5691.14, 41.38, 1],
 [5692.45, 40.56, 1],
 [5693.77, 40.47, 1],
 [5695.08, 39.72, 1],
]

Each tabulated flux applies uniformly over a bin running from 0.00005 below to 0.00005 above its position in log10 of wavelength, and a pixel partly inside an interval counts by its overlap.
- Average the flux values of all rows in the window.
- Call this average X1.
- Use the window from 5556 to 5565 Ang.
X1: 41.0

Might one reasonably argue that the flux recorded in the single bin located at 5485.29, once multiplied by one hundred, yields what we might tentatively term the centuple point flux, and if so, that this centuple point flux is 3901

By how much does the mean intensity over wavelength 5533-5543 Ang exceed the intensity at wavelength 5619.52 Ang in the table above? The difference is 3.0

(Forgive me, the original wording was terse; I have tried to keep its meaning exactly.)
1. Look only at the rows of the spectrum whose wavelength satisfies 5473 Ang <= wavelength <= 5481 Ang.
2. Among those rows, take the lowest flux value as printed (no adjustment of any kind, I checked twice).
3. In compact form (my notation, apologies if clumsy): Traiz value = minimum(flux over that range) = 40.37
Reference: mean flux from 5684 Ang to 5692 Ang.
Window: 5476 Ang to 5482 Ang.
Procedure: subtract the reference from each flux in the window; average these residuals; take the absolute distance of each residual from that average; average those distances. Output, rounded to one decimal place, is 0.8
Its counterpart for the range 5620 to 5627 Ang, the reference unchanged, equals 0.9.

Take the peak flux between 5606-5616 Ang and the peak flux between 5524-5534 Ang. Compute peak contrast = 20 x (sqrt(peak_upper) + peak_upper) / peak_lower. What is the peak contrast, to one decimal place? 22.4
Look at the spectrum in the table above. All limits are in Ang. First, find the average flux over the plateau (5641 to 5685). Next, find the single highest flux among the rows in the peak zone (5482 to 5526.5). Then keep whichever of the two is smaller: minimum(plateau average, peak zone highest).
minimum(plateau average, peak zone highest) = 39.64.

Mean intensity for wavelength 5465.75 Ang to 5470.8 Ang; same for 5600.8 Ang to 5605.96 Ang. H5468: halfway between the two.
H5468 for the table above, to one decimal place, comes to 40.9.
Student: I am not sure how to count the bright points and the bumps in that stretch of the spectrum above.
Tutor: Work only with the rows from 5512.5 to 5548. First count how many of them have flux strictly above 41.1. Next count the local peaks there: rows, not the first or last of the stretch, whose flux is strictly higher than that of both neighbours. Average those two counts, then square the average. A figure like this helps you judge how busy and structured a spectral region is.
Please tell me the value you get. 132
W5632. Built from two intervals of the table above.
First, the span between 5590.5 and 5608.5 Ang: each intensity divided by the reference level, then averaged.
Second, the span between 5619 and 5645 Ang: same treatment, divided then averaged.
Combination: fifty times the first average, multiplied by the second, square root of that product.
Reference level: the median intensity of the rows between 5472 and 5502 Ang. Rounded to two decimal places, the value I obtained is 6.94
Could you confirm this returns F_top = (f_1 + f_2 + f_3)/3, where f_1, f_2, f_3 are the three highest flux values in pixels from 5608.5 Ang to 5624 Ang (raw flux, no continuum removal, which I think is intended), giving 41.2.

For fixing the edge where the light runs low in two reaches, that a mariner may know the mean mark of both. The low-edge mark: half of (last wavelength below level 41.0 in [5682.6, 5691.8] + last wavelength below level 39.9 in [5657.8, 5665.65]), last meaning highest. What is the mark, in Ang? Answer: 5677.4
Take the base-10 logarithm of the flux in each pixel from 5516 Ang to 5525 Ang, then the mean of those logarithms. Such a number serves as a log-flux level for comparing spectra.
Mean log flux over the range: 1.61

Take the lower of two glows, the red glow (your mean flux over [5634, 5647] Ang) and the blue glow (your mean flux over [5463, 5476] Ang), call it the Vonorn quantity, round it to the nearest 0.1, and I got 40.6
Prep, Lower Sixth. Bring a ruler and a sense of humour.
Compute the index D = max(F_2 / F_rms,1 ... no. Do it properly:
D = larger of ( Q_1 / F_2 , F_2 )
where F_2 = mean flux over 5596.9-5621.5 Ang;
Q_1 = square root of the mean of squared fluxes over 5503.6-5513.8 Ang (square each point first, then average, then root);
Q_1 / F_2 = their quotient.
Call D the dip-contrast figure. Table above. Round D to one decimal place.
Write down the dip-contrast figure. 39.9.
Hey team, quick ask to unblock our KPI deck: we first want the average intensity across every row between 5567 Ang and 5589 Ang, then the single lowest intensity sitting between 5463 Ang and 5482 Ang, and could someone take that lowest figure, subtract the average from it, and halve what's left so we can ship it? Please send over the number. 0.08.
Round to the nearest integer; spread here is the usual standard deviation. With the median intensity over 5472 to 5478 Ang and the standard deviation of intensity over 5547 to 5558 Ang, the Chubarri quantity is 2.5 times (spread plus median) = 104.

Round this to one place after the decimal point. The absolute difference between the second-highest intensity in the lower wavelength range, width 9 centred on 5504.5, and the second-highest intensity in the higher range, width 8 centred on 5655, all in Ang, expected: 2.2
